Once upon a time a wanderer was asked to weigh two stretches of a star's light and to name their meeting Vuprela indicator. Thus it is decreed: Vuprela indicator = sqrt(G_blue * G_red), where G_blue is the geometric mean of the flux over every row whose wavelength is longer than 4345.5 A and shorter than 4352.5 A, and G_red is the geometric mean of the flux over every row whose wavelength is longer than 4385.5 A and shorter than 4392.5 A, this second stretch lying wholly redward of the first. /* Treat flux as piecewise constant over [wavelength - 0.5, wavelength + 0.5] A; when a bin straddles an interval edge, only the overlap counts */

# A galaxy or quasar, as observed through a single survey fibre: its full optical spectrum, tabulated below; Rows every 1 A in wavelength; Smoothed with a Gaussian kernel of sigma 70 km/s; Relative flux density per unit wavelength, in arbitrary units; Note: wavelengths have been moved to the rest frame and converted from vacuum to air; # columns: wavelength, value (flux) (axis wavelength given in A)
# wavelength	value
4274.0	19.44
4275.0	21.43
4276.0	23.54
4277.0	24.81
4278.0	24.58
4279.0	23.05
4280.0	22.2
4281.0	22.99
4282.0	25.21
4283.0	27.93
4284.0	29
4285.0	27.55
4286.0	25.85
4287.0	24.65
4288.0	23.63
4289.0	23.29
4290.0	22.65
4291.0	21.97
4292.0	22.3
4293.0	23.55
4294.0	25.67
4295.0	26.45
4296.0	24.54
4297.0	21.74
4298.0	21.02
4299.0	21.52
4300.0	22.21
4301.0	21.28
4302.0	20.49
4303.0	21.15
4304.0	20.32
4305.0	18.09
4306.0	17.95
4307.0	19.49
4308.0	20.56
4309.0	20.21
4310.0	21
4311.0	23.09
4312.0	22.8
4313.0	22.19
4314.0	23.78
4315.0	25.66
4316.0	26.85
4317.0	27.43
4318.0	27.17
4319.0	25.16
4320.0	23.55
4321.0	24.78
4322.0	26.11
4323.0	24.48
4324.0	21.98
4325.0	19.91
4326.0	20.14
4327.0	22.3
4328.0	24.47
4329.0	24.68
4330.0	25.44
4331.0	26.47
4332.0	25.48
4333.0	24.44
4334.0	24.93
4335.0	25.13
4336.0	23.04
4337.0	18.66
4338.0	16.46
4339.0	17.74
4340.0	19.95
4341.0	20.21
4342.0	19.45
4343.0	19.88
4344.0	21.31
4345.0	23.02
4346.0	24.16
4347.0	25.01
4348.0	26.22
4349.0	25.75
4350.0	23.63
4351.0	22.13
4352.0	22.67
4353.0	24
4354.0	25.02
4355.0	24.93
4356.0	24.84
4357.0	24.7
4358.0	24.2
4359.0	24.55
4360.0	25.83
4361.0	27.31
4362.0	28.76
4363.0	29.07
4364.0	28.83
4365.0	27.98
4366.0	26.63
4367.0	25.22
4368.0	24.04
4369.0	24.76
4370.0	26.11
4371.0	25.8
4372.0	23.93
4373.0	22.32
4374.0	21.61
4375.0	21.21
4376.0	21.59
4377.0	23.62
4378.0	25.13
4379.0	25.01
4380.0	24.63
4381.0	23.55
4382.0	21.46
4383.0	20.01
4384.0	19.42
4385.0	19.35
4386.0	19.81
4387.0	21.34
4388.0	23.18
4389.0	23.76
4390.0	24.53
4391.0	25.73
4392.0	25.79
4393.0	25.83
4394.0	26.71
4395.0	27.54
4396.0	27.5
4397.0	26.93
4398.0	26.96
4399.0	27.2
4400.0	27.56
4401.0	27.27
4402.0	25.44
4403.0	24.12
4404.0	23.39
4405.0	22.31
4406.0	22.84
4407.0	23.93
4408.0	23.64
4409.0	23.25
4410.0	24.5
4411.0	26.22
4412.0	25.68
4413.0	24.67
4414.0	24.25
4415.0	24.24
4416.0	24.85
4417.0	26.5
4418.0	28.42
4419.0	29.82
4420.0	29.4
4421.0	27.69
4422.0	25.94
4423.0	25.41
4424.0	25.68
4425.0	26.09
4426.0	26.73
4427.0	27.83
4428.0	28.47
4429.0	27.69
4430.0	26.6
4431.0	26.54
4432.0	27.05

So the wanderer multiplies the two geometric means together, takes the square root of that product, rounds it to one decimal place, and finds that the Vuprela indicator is 23.8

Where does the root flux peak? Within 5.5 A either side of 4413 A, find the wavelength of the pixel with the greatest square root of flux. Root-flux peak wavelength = 4418.0 A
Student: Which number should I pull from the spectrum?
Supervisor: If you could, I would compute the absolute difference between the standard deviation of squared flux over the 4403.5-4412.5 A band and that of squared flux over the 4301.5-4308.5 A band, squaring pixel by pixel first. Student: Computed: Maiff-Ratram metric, 14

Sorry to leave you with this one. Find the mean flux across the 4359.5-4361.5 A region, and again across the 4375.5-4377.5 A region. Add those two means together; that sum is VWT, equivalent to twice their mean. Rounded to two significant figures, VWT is 49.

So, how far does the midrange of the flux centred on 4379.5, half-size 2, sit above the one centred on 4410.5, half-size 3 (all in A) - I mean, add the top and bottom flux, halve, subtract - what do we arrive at 0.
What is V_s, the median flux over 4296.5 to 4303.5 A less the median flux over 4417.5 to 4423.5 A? -7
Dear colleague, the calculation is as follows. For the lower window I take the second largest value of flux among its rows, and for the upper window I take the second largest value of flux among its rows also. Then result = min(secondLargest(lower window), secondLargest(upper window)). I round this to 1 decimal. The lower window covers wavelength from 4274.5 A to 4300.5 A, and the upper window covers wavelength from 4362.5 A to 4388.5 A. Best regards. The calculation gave 27.9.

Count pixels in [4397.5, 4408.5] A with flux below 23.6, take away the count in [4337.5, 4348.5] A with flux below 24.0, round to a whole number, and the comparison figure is -5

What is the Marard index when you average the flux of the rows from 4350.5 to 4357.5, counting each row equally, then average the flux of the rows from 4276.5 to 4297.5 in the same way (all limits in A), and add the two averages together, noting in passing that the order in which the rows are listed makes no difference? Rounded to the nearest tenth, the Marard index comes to 48.5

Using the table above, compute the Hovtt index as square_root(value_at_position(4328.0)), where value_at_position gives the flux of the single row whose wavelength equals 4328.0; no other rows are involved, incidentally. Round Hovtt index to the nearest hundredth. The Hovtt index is 4.95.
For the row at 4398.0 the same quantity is 5.19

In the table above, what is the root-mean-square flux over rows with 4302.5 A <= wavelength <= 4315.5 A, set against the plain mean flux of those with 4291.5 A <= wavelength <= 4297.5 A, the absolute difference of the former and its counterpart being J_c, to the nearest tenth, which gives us 2.7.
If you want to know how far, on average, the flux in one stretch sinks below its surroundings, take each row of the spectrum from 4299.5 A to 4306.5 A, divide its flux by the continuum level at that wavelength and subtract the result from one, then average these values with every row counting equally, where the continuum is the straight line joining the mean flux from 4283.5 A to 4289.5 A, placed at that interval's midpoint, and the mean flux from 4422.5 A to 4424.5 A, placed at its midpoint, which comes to 0.21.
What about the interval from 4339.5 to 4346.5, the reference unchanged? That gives 0.17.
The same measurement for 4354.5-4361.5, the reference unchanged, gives 0.02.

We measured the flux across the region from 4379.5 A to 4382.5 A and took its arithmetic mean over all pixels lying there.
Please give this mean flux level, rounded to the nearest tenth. 23.2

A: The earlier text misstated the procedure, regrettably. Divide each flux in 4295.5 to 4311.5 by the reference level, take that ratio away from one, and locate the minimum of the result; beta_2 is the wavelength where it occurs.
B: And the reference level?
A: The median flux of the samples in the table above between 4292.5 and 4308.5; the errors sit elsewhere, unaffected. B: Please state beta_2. 4296.0 A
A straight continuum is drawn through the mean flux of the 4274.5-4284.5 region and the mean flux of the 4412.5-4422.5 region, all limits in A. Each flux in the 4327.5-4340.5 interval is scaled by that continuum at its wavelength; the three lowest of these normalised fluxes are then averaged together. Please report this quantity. 0.69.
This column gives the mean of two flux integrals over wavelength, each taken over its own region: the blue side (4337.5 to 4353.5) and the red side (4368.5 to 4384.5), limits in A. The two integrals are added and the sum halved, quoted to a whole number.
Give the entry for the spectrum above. 361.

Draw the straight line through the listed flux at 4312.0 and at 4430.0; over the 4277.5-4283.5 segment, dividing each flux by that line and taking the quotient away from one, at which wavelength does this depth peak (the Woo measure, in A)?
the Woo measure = 4280.0 A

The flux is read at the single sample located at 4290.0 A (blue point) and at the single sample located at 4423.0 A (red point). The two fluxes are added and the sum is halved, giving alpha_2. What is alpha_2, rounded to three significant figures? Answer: 24.0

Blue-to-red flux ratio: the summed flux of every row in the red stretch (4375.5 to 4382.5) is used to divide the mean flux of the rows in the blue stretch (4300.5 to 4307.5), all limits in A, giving 0.12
